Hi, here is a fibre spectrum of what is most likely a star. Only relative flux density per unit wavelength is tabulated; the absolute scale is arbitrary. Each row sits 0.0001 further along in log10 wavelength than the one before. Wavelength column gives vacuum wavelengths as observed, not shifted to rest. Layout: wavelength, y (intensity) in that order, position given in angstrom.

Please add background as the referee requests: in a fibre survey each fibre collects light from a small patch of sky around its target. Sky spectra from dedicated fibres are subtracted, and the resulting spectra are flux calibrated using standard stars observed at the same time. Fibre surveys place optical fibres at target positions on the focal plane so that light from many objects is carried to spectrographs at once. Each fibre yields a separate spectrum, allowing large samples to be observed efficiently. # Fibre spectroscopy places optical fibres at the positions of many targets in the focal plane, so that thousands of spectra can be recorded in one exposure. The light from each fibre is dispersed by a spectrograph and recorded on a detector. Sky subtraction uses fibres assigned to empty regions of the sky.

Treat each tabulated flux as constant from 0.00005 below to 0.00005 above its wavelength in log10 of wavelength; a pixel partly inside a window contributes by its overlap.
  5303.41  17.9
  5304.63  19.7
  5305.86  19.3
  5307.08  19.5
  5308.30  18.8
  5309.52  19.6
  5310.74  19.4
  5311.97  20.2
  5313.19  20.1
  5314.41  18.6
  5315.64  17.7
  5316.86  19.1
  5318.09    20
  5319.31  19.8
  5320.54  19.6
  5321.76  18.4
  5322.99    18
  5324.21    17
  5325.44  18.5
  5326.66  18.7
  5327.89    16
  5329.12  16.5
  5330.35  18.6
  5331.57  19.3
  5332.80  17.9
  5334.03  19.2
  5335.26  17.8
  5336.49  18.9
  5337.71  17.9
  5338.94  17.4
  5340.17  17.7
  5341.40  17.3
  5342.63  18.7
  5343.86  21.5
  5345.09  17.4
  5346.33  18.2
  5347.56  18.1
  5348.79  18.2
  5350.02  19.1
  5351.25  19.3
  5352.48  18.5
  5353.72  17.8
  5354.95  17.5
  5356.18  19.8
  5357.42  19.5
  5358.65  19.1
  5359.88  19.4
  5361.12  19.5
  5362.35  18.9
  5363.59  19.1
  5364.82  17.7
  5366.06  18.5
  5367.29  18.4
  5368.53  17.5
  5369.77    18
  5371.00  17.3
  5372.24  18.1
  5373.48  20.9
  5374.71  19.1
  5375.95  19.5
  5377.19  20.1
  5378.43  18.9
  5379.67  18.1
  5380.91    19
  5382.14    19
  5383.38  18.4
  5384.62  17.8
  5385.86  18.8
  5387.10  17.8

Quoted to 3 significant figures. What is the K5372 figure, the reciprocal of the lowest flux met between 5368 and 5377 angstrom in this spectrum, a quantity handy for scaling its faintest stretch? 0.0578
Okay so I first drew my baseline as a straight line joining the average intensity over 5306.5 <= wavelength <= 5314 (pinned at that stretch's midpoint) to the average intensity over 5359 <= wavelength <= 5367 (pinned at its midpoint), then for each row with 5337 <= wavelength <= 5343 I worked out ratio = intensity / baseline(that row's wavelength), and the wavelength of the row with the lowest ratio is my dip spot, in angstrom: 5341.40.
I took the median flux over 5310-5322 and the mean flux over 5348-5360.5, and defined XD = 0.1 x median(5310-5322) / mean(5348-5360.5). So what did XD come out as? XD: 0.104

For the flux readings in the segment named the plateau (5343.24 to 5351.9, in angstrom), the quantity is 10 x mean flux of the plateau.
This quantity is 188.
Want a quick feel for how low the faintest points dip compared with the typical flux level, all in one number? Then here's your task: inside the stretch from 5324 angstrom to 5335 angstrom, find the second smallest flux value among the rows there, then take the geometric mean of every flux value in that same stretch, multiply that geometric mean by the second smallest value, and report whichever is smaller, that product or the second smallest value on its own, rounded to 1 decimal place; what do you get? 16.5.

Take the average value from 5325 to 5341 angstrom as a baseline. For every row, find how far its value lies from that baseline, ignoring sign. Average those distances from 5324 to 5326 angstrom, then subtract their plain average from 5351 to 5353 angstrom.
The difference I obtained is -0.1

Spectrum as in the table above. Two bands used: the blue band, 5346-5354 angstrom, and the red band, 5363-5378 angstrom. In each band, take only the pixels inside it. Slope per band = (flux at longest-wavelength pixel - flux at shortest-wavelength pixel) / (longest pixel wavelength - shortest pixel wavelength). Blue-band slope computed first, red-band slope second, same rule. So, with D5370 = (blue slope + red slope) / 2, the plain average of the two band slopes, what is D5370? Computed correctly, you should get 0.010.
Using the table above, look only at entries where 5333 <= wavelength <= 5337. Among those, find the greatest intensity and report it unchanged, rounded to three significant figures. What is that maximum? 19.2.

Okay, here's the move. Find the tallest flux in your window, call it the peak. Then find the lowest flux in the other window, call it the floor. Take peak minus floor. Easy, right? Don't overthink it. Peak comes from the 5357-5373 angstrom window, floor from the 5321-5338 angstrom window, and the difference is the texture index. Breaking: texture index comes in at 3.50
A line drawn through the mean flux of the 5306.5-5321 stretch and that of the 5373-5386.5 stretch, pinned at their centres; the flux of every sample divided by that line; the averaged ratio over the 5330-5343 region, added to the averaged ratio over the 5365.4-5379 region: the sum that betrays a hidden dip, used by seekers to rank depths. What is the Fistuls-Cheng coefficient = 1.93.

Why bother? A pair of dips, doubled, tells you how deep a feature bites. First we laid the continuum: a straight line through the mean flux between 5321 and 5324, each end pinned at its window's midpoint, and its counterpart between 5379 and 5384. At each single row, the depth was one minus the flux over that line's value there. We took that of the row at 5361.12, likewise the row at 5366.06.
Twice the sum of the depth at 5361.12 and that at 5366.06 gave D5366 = -0.11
